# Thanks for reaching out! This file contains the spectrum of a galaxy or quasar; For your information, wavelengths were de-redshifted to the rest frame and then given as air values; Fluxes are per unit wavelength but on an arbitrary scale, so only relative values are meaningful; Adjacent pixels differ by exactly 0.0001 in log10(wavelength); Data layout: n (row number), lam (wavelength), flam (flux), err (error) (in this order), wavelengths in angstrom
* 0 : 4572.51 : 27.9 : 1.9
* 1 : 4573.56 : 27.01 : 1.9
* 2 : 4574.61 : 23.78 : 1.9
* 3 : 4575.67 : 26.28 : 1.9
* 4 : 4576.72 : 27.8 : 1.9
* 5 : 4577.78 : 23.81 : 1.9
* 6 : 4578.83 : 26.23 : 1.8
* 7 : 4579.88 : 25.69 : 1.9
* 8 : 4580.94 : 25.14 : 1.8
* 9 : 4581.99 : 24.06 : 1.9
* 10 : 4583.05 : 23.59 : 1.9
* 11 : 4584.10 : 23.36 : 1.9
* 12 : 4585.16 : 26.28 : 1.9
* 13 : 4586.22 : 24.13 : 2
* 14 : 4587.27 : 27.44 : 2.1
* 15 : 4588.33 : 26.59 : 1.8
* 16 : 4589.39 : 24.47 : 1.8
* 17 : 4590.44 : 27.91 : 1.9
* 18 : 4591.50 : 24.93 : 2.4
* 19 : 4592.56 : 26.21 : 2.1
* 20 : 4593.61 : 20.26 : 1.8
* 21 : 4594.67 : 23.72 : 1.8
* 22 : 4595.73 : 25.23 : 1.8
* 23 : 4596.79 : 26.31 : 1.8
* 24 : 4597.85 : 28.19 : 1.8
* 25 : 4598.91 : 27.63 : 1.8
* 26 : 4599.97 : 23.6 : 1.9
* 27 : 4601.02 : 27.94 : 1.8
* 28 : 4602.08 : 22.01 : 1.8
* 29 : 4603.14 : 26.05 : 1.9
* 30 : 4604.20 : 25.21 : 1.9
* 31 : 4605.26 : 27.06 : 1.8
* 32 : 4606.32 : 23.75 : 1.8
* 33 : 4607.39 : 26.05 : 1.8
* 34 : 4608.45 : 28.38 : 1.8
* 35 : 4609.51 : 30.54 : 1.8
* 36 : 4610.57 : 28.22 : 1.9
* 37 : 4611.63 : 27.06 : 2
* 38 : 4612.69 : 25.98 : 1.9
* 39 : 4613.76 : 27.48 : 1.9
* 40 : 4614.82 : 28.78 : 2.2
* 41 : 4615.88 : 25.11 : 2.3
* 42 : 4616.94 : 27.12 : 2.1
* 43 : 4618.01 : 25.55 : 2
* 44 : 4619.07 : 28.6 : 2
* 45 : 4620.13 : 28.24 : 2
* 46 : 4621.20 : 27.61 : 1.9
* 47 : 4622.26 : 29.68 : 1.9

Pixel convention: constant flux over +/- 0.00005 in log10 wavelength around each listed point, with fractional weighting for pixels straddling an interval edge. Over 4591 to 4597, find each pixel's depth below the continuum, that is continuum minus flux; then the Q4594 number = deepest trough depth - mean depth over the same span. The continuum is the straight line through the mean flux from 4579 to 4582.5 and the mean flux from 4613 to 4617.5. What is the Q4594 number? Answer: 4.1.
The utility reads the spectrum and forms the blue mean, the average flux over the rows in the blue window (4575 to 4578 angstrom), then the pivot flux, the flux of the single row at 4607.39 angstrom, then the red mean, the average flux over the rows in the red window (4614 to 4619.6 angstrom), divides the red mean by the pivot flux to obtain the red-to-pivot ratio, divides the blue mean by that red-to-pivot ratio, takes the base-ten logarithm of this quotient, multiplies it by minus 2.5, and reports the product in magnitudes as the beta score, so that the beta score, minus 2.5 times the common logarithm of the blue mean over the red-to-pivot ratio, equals -3.50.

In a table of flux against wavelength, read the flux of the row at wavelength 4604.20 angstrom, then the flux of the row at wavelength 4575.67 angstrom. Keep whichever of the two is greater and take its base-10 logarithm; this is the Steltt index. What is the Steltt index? 1.420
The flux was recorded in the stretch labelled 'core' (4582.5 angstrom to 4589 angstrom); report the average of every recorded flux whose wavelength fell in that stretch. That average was 25.2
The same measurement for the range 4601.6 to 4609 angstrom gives 25.5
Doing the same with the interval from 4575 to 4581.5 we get 25.8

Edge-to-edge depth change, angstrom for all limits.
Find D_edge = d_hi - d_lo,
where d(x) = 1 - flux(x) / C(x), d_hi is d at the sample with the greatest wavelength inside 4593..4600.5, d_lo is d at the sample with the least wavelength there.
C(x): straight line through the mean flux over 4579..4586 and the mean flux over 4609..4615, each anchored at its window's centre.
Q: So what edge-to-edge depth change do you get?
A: -0.10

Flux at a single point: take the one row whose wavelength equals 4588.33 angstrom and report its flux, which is 26.59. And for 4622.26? 29.68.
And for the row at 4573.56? 27.01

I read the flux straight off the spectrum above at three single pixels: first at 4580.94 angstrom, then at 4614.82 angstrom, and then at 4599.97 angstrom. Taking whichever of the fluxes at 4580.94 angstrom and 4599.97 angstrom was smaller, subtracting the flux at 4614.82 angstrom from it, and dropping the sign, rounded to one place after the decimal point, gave 5.2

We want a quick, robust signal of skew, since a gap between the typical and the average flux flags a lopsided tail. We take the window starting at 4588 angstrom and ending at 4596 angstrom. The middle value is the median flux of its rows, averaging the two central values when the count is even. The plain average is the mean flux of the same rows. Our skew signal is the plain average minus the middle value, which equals -0.2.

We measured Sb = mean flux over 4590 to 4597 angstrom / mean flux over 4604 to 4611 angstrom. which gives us 0.92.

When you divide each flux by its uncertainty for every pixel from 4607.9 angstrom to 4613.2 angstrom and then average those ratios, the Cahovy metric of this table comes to 15.0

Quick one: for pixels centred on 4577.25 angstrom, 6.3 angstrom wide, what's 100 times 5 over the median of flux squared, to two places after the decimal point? 0.74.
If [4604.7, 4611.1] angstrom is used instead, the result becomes 0.65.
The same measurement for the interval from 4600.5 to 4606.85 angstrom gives 0.76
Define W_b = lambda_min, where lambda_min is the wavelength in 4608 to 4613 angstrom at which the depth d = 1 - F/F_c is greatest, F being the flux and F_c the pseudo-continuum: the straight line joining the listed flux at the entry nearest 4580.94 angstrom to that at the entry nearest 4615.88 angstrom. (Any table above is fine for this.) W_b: 4612.69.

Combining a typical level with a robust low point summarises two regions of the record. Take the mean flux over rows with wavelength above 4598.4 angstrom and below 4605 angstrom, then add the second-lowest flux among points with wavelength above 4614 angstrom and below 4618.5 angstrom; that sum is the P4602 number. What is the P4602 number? 51.0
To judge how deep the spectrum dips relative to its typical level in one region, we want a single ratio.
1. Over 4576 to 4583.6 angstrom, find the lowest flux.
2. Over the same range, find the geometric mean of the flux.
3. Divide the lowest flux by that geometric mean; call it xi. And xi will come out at 0.938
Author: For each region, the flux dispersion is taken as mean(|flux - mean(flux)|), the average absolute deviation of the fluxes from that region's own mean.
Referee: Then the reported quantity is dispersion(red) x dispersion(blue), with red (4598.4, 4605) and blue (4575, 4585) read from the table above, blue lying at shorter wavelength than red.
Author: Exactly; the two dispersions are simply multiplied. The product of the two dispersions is 2.2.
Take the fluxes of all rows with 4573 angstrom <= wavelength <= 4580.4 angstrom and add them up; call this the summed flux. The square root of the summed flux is 13.4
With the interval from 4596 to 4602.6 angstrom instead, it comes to 12.5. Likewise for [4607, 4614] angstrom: 13.9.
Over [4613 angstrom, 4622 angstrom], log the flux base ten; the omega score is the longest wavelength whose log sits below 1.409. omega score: 4618.01 angstrom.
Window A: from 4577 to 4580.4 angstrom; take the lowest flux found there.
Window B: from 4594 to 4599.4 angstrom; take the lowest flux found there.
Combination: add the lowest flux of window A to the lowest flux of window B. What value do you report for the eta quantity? 47.5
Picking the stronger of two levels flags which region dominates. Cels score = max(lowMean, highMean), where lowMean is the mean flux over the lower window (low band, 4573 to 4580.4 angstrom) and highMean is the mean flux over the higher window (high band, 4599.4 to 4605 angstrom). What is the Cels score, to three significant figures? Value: 25.8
